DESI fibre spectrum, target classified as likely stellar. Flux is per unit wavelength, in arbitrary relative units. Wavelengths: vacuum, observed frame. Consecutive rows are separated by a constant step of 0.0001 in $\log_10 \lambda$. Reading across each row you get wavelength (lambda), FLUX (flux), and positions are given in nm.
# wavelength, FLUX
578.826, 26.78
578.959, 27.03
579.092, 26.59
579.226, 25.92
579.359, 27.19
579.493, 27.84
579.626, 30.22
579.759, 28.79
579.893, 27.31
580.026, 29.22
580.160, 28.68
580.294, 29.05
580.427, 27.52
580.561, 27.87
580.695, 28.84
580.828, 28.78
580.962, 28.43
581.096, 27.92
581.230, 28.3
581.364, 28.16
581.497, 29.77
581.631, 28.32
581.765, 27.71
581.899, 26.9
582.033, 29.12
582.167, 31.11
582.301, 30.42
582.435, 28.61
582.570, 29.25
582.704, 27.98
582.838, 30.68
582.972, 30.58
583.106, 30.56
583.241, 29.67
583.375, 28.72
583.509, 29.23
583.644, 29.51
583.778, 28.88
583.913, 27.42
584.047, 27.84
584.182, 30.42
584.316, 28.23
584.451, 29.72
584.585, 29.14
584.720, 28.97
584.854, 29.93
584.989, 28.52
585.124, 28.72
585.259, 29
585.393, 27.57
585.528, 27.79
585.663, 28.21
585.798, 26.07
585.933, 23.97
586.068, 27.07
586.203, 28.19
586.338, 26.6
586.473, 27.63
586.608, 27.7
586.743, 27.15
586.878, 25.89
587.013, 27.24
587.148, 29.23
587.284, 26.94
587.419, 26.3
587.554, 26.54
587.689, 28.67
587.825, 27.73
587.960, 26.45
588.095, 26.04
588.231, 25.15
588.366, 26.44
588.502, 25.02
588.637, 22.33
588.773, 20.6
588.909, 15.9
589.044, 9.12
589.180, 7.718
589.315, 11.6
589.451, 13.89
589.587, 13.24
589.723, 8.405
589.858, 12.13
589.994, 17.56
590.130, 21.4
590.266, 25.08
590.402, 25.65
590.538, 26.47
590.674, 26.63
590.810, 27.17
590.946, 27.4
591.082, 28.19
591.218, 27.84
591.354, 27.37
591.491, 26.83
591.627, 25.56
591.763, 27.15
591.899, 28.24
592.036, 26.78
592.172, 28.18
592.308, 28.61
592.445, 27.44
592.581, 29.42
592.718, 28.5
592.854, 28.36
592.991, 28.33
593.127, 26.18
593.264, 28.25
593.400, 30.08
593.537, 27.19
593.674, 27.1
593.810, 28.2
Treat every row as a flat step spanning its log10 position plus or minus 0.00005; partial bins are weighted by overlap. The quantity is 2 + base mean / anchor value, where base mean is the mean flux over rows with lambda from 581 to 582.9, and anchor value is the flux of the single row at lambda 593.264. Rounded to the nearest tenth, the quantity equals 3.0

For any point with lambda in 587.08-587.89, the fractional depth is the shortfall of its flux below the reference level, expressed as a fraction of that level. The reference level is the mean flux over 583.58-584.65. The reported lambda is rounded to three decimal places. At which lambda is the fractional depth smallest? 587.148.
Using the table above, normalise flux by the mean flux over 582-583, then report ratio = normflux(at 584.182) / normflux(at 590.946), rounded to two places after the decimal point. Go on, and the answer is 1.11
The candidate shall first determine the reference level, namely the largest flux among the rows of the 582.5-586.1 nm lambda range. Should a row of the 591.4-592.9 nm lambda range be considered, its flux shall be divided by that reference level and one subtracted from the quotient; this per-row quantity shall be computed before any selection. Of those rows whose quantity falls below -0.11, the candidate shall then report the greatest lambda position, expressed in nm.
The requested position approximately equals 592.036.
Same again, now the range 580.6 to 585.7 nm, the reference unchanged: 581.899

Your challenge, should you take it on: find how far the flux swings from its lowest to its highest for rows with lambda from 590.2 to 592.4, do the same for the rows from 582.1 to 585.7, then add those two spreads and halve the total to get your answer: 3.6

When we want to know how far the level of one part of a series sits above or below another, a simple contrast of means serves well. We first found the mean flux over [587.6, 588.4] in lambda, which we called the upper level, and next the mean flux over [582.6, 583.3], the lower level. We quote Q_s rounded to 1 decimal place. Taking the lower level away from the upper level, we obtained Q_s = -3.1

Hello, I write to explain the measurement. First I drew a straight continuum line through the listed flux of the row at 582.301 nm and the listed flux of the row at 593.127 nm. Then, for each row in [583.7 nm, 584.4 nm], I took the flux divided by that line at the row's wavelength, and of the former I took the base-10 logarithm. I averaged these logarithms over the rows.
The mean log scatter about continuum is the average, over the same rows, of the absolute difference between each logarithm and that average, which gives 0.013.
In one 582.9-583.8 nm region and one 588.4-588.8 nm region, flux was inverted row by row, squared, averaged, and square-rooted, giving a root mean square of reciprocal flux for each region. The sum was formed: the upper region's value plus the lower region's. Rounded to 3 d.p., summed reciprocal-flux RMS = 0.078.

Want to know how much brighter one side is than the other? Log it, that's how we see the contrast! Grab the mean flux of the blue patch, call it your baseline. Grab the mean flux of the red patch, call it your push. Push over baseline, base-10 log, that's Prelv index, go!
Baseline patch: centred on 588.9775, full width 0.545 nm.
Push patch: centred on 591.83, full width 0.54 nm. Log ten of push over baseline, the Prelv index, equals 0.31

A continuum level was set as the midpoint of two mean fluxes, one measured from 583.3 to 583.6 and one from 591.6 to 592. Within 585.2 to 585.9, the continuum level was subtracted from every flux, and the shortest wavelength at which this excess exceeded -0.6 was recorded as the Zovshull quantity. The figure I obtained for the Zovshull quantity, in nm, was 585.259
